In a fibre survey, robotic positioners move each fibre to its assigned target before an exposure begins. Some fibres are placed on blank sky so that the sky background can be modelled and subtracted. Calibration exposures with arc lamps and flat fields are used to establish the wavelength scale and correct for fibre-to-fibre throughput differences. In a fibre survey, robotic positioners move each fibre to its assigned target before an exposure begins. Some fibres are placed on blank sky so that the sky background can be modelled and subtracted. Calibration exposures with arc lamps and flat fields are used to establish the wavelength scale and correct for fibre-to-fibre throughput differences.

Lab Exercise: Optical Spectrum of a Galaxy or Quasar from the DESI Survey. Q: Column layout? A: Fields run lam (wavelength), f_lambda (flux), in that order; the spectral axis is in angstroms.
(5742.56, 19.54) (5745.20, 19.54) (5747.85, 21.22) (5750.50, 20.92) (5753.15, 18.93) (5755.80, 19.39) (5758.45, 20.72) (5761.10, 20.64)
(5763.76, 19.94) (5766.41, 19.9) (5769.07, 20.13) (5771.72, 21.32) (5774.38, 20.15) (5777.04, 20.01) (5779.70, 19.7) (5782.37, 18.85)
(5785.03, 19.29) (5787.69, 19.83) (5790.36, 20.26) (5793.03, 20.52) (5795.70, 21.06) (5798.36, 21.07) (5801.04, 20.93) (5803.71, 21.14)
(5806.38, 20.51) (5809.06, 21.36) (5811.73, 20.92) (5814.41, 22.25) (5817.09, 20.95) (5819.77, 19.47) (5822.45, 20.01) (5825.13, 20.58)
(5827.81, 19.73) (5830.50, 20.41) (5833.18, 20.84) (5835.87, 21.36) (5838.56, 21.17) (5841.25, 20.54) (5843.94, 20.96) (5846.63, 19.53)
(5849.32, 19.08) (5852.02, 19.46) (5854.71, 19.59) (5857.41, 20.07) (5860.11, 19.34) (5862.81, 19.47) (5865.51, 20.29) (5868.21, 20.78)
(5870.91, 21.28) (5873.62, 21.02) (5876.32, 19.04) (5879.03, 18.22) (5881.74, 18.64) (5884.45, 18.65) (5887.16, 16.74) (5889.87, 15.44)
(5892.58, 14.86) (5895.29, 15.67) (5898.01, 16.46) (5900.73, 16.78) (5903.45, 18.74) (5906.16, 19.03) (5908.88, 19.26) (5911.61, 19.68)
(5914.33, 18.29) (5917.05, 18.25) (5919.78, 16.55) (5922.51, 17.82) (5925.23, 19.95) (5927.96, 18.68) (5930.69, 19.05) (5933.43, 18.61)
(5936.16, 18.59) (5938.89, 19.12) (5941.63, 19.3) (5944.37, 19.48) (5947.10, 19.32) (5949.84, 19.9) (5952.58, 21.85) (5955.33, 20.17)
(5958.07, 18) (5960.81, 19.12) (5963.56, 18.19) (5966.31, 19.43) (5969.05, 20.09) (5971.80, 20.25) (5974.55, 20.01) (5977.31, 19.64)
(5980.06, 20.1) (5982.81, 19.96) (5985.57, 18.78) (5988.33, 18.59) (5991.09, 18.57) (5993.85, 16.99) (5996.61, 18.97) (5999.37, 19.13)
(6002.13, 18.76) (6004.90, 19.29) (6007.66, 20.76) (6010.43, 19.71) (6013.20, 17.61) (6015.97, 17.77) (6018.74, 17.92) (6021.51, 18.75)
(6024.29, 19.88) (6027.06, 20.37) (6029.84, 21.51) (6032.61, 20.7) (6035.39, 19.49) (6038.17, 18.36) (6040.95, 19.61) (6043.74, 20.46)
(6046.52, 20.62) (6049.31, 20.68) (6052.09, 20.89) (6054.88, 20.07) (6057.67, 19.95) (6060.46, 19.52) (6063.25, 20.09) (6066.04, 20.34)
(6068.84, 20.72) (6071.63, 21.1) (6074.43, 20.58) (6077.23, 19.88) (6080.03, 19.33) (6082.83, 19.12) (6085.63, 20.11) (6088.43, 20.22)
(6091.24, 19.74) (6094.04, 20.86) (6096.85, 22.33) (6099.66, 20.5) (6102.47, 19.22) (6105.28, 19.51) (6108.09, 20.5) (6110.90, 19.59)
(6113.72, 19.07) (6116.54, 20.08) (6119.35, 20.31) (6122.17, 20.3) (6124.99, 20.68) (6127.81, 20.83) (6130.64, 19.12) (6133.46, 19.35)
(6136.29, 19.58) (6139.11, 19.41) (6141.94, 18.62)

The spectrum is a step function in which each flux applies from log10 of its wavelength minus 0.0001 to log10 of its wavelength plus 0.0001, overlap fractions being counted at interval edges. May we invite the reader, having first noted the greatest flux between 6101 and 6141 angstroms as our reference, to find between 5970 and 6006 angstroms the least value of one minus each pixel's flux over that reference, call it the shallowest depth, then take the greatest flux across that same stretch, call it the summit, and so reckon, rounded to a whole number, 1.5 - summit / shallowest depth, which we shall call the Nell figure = -726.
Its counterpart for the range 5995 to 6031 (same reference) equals 660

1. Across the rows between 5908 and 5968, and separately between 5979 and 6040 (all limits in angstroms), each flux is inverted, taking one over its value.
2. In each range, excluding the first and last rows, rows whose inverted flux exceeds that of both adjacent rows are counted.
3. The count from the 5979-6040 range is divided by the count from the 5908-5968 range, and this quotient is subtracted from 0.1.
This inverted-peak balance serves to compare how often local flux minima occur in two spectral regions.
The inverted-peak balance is -0.4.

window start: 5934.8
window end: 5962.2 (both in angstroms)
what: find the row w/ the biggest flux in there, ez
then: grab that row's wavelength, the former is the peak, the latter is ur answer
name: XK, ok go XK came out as 5952.58 angstroms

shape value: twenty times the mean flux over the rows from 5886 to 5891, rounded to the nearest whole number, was 322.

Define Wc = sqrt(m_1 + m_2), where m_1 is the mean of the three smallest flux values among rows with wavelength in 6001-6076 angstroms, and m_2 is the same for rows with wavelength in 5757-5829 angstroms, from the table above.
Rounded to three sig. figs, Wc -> 6.08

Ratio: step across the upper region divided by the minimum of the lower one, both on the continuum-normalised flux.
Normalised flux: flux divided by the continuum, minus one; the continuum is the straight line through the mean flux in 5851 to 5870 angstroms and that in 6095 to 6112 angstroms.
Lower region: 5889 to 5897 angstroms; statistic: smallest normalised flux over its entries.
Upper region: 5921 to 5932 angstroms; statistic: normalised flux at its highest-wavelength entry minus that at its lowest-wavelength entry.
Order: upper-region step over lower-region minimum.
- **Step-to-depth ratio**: -0.2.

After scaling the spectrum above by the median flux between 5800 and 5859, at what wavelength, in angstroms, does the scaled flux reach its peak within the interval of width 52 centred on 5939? 5952.58 angstroms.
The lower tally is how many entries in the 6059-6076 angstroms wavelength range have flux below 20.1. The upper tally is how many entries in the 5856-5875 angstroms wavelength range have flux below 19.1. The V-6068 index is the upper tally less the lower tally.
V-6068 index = -2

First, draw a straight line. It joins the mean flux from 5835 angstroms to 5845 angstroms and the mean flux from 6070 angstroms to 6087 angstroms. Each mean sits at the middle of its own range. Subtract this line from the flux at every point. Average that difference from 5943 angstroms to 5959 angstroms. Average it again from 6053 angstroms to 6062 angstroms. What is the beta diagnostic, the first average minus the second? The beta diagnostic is -0.5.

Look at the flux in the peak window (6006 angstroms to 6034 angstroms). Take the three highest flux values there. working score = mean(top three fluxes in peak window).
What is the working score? 21.0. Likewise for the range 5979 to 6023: 20.3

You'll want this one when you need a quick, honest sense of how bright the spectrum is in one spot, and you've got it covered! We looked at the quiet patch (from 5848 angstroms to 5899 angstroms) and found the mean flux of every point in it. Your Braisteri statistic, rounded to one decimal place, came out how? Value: 18.6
